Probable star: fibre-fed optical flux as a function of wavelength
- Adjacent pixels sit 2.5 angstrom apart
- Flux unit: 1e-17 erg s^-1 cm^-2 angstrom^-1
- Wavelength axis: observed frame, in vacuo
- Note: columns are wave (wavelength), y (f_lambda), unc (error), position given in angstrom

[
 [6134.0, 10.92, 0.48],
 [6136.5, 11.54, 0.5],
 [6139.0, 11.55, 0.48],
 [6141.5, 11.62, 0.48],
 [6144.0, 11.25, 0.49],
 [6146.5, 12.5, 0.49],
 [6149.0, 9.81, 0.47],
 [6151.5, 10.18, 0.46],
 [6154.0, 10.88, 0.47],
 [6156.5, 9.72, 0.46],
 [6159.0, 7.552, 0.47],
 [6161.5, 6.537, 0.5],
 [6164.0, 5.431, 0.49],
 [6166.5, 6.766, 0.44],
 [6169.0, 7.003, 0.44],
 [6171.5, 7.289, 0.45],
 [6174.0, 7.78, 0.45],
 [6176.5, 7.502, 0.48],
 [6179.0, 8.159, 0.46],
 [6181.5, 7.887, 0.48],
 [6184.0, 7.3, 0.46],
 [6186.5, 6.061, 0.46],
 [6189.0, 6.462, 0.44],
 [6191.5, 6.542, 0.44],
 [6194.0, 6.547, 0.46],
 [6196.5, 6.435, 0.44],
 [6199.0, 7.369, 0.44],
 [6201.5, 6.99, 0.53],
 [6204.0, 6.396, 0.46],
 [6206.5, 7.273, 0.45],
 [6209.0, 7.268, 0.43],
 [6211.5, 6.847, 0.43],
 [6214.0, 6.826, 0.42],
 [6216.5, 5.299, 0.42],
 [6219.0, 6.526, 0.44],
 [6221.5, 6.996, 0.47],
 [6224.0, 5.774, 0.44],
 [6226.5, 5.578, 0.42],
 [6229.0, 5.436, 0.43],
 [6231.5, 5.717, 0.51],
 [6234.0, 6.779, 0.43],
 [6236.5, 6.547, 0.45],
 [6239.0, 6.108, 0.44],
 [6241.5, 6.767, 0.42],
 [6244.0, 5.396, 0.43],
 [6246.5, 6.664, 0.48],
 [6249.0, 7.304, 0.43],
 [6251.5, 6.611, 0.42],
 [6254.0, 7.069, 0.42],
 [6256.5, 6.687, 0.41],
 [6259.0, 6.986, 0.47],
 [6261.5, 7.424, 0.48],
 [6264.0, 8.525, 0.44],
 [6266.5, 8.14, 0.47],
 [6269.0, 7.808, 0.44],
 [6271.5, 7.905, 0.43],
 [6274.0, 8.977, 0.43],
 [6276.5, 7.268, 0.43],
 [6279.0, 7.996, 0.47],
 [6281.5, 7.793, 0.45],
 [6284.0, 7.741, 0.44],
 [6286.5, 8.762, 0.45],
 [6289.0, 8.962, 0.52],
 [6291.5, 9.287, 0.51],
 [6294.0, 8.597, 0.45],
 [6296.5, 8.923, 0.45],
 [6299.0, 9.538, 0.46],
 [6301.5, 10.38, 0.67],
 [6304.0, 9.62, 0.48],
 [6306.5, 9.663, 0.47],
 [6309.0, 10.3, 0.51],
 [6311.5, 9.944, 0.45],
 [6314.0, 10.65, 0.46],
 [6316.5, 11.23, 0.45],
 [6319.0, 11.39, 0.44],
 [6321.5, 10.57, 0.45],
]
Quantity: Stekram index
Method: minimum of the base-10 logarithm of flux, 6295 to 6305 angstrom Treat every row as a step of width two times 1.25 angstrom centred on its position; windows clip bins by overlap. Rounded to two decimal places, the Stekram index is 0.95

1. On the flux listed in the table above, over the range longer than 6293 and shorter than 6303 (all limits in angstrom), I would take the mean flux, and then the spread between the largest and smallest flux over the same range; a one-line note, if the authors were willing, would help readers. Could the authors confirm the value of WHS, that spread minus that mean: -7.6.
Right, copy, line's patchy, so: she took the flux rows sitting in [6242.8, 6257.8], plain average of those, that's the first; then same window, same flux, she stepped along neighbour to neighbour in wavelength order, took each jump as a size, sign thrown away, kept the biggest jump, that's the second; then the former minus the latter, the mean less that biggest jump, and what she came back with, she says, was 5.4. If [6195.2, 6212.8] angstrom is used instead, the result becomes 6.0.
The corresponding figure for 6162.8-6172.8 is 5.3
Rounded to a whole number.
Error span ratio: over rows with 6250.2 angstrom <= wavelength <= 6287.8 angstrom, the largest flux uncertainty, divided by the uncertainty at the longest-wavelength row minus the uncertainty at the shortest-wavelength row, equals 16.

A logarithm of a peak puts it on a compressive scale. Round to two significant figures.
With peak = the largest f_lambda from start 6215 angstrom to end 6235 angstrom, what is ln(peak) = 1.9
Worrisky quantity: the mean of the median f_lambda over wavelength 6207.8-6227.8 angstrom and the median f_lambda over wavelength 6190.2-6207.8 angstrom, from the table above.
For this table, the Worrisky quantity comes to 6.61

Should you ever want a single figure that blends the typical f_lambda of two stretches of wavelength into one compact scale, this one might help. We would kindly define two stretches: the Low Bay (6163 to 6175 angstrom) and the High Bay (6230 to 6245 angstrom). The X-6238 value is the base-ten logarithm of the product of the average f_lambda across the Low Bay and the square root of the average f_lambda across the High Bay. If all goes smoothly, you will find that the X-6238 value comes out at 1.233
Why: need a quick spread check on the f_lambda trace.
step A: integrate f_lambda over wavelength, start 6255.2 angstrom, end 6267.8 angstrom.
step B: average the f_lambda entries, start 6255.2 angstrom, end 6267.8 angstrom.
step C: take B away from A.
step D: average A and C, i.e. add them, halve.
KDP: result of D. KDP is 91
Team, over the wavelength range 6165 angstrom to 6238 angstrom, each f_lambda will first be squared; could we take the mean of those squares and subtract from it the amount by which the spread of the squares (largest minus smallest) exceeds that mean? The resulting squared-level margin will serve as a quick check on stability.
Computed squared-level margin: 53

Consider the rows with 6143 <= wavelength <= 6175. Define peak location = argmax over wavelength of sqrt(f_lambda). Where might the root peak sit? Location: 6146.5 angstrom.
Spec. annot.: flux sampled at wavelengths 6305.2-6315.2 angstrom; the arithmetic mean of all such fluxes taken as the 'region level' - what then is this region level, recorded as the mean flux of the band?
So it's 10.1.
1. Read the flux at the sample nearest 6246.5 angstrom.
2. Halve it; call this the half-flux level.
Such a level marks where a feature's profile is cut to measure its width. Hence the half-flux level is 3.3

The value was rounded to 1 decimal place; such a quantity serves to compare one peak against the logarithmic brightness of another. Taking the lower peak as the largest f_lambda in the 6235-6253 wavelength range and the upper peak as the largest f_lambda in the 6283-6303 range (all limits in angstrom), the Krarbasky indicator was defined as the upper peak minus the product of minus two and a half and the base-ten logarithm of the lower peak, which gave 12.5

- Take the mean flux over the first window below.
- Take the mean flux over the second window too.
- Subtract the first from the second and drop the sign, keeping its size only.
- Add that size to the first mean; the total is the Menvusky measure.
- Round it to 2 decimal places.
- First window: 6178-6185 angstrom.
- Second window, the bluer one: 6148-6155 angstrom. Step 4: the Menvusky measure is 10.29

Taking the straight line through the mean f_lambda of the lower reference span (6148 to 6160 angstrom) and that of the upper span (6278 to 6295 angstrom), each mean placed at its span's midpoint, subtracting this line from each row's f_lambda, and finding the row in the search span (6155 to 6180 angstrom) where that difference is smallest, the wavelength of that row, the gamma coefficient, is 6164.0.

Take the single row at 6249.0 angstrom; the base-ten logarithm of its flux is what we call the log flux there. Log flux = 0.86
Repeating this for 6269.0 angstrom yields 0.89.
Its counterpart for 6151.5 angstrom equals 1.01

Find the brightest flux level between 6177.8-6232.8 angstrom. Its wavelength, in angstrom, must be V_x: 6179.0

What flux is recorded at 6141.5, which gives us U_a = 11.62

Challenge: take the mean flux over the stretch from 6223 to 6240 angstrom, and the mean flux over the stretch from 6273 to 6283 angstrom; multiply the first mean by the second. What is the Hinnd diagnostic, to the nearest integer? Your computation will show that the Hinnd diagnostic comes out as 48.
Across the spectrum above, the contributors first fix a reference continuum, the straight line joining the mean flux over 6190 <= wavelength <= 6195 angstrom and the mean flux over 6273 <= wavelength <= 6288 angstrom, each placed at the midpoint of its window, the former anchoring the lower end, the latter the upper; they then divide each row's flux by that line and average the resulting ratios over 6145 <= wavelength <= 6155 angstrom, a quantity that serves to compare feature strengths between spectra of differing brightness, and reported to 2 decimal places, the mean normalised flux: 1.87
